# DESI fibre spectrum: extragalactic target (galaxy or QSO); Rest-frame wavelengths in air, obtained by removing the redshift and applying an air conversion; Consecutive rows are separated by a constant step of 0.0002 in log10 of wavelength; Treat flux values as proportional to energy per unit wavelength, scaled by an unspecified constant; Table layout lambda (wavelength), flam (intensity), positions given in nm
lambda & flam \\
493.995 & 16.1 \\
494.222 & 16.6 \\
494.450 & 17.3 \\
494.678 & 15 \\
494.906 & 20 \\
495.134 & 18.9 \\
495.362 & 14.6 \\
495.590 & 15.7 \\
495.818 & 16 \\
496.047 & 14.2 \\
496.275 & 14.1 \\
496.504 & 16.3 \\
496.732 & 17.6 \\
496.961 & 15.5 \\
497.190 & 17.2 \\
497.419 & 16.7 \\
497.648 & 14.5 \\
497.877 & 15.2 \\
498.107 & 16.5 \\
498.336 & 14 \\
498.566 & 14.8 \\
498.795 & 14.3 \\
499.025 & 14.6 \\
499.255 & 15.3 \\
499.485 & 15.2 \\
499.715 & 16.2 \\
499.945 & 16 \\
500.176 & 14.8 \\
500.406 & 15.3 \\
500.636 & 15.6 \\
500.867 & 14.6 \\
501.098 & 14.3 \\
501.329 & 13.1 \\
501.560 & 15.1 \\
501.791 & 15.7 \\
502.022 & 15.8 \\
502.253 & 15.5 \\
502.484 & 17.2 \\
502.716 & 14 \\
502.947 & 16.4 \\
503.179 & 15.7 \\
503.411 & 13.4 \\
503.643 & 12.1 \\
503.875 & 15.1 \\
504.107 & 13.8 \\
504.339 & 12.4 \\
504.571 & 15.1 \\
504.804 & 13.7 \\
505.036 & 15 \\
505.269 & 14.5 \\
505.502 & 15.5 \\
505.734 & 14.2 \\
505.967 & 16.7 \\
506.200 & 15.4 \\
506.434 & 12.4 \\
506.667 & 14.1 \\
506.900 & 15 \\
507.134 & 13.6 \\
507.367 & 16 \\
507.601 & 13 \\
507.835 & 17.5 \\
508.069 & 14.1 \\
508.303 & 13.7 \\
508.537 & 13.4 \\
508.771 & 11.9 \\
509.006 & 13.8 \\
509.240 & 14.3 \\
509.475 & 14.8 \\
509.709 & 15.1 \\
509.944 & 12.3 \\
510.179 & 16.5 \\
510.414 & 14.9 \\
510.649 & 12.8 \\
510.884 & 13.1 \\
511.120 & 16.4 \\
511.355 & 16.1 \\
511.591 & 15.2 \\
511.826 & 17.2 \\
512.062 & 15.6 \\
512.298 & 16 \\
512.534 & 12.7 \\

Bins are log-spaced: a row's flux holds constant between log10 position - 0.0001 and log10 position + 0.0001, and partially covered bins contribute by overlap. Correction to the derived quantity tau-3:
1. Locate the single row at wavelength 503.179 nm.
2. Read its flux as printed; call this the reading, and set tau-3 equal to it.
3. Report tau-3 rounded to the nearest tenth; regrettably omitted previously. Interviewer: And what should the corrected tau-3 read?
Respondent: 15.7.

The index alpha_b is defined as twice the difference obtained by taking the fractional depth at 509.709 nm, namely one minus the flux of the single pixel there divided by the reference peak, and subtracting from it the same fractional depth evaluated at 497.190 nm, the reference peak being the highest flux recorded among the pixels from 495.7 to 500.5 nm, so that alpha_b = 0.2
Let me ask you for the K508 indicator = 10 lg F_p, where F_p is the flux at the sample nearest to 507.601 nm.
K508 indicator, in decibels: 11.1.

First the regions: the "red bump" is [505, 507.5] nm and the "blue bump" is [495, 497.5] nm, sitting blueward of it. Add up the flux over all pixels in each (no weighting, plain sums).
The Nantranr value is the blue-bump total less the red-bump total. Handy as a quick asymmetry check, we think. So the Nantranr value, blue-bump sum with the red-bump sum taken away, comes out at 14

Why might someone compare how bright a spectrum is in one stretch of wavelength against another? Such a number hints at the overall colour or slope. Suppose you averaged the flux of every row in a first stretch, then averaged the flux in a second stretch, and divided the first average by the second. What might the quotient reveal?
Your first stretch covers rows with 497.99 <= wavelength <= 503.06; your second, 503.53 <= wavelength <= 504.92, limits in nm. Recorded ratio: 1.11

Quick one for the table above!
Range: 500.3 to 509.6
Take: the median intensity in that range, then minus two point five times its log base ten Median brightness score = -2.91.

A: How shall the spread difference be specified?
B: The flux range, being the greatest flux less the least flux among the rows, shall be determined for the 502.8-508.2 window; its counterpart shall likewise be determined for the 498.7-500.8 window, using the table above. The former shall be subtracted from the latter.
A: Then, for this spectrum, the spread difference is -3.5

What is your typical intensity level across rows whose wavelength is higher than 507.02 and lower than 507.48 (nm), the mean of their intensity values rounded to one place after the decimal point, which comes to 14.8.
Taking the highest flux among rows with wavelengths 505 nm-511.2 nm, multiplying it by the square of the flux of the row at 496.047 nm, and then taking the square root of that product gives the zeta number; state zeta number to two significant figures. 59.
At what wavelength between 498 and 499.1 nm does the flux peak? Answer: 498.107 nm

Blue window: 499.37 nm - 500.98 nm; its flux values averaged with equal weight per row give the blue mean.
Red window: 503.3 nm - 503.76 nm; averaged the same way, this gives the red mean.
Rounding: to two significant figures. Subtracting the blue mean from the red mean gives -2.6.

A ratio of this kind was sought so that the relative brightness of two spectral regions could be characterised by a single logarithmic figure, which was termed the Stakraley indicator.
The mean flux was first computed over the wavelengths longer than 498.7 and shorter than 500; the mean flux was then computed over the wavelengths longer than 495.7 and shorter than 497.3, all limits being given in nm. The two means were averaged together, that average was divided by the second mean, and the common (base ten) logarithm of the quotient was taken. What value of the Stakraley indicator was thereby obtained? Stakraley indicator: -0.008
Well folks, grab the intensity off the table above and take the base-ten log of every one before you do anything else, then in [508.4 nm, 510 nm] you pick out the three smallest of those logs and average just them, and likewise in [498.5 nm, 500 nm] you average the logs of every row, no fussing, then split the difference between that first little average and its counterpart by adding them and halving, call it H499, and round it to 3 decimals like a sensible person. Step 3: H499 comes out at 1.139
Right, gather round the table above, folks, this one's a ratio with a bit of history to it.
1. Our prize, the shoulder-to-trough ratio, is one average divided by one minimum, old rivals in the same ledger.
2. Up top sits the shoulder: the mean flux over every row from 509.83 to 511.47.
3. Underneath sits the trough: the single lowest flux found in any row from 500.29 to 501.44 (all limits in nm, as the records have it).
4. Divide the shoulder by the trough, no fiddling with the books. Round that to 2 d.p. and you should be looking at 1.11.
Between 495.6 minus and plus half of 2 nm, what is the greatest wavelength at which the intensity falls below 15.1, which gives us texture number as 496.275 nm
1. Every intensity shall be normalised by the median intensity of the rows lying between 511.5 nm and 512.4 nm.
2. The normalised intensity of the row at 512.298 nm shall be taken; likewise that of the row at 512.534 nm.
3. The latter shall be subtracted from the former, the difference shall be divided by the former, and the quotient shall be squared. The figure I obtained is 0.043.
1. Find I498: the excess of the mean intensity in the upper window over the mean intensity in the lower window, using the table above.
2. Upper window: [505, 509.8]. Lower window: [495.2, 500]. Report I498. -1.0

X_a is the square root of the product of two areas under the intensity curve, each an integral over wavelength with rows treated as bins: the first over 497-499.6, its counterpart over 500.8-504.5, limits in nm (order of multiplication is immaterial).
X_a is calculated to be 46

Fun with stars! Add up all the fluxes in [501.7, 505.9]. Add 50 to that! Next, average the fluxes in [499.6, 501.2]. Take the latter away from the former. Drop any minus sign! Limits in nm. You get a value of 300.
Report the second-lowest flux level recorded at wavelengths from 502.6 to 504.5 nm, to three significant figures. 12.4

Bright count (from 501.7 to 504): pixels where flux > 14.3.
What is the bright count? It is 7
